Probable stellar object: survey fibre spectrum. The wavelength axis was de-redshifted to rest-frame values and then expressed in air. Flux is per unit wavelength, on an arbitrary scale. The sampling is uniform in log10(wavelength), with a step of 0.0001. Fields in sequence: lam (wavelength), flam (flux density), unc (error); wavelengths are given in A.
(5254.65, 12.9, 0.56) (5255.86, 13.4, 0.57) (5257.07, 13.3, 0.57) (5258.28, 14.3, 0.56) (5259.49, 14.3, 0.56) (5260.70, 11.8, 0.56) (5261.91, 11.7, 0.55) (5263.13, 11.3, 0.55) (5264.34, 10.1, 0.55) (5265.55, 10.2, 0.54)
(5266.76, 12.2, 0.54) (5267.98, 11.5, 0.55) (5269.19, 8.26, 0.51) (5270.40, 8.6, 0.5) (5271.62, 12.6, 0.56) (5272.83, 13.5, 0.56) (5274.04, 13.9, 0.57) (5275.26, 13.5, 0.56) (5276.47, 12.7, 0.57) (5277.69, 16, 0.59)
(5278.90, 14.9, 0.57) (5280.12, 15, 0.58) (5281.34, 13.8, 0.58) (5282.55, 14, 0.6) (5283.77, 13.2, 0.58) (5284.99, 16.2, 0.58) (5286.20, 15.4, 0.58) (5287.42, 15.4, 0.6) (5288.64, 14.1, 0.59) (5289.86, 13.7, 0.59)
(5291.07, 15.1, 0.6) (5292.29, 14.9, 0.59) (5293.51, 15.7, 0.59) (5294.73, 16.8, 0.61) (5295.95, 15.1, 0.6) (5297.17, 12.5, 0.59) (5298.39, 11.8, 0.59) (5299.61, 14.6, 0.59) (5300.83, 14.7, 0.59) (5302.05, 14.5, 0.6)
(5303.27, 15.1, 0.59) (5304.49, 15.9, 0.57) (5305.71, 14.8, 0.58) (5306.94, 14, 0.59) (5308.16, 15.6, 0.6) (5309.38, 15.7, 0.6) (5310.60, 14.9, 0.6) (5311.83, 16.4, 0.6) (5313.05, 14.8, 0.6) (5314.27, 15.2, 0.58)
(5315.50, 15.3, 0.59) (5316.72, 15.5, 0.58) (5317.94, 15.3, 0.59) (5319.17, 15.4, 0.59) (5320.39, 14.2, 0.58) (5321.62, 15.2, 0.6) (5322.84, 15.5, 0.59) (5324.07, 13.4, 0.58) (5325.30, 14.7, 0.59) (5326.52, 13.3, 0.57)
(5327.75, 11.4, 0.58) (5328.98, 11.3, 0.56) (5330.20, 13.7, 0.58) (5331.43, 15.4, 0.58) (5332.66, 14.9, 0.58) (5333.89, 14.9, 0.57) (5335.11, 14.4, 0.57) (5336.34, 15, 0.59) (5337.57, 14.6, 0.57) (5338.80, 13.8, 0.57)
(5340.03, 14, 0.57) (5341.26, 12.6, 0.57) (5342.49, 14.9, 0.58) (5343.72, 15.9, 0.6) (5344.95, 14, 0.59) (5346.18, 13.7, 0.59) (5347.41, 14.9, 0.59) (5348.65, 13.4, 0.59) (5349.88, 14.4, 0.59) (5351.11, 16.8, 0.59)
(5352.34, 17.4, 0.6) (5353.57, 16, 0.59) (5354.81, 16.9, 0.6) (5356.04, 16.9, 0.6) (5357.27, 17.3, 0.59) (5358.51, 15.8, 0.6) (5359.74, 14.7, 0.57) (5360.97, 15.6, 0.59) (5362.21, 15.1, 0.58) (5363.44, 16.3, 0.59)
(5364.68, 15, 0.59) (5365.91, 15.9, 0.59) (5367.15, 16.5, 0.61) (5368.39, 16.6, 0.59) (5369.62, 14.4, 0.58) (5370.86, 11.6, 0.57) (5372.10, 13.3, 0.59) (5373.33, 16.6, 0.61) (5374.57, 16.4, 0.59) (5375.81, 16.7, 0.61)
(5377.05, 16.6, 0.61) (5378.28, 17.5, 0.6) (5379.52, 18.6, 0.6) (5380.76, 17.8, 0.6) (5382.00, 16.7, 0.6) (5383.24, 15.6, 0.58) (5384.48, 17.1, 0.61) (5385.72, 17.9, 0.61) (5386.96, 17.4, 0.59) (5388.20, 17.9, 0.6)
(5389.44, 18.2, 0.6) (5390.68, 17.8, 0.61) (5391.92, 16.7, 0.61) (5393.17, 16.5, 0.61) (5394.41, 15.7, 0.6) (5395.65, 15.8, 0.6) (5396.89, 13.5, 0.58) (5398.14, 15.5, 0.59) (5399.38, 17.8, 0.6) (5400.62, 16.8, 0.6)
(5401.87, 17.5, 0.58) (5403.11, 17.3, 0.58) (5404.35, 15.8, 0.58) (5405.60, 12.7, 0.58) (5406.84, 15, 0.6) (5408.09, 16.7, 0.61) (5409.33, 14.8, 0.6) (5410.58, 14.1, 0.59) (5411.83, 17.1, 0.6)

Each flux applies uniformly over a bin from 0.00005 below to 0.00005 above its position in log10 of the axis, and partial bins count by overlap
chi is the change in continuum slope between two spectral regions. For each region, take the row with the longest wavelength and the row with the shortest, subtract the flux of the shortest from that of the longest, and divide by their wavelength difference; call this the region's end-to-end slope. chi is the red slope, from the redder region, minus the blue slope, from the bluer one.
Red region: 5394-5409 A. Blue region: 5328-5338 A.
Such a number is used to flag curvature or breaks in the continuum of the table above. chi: -0.31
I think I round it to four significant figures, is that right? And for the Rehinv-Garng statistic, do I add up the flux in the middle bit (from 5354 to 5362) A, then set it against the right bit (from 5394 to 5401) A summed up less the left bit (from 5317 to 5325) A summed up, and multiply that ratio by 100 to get 1593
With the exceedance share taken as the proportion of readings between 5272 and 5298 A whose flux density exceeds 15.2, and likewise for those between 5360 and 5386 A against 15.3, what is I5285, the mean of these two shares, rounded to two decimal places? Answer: 0.52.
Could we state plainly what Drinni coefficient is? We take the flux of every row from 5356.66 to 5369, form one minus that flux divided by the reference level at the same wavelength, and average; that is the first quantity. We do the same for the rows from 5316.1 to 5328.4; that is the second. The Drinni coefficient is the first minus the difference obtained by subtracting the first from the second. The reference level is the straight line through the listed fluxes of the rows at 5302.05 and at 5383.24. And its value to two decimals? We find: -0.10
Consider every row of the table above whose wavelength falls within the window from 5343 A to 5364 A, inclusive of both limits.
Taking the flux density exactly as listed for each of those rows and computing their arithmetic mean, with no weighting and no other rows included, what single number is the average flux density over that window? 15.6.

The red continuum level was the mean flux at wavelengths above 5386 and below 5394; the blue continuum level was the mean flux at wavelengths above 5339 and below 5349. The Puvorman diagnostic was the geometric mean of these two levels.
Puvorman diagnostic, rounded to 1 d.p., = 15.7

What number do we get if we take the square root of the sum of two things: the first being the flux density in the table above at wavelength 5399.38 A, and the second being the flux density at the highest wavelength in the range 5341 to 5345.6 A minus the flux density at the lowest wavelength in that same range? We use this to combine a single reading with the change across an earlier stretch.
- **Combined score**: 4.4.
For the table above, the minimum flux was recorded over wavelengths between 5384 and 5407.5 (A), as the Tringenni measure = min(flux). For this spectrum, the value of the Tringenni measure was 12.7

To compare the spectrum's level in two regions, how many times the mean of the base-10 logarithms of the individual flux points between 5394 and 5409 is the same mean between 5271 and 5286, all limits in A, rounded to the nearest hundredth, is 1.04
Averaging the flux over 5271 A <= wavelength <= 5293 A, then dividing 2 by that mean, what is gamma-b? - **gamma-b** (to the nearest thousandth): 0.140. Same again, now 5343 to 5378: 0.129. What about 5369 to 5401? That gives 0.122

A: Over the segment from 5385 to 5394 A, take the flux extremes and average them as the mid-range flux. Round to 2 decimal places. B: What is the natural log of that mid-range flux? 2.85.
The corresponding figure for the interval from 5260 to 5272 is 2.34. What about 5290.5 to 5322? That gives 2.66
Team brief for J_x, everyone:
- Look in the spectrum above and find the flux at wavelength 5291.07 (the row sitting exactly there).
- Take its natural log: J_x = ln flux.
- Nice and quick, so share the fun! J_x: 2.71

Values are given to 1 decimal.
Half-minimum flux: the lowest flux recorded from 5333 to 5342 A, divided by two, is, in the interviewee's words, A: 6.3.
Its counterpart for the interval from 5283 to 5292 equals 6.6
